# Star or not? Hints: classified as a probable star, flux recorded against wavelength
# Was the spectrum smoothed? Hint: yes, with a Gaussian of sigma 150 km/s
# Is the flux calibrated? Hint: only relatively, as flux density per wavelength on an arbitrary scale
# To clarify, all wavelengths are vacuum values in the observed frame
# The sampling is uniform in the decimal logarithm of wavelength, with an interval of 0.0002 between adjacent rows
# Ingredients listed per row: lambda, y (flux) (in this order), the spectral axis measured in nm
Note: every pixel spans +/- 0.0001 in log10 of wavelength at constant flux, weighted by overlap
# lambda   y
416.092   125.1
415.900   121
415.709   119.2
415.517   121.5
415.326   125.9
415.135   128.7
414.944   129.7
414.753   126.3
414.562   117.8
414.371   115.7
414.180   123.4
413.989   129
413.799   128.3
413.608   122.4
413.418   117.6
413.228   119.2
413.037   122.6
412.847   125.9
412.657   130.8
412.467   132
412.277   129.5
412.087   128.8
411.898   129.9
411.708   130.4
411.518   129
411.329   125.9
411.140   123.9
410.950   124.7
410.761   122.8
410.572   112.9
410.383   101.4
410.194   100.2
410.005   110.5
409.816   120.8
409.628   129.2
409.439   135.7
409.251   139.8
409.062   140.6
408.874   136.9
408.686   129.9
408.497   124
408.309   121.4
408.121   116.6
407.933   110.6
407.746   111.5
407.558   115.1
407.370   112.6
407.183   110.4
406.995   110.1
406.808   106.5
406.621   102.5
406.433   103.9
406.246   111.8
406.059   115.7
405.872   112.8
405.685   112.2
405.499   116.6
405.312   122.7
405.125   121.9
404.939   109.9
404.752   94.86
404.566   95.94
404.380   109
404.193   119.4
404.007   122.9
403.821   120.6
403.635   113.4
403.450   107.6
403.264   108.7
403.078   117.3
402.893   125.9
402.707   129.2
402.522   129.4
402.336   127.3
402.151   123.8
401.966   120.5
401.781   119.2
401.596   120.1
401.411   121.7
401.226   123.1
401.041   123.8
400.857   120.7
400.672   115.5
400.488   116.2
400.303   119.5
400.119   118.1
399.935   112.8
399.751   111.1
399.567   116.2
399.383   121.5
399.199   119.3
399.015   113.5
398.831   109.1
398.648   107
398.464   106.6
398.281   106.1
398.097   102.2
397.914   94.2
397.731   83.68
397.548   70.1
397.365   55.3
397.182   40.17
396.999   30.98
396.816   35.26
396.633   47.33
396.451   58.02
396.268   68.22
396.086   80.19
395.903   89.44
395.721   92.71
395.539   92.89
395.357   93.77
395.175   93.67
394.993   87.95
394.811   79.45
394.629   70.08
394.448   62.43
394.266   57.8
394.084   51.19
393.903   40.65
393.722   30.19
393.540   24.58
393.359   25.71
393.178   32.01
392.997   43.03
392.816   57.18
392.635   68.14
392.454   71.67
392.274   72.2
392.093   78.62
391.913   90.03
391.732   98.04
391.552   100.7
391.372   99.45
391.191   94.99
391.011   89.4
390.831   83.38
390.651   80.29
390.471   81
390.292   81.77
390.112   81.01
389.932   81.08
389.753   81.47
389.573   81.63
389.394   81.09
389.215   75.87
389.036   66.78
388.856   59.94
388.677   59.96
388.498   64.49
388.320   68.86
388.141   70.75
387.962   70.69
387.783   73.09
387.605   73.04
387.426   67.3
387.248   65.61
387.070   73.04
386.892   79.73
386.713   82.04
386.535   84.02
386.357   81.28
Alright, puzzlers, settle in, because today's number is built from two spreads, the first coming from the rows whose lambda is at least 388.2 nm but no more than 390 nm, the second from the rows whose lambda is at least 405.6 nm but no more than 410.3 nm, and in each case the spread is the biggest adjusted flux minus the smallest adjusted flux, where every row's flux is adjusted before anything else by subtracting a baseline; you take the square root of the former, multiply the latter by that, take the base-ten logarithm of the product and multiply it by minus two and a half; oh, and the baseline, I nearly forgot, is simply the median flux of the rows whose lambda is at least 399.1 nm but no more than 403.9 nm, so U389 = -5.69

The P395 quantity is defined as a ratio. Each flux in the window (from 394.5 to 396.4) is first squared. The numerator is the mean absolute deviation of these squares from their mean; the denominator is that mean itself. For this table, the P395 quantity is 0.19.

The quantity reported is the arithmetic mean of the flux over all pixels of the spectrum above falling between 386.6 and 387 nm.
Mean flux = 81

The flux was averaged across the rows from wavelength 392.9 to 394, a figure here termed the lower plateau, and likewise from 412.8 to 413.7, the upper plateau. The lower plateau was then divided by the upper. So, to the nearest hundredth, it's 0.27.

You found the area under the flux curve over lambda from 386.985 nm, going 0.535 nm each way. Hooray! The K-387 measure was 80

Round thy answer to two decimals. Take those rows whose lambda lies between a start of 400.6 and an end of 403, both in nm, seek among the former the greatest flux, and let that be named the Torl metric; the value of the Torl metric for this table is 129.40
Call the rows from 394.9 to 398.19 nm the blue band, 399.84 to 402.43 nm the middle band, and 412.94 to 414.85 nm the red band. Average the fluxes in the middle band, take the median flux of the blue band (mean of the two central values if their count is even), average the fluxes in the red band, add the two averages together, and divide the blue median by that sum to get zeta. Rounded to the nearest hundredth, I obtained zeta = 0.34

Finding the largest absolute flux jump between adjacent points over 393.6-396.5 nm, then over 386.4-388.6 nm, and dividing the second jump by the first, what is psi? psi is 0.62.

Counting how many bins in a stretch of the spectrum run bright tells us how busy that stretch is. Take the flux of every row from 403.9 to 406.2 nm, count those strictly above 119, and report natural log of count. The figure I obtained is 1.4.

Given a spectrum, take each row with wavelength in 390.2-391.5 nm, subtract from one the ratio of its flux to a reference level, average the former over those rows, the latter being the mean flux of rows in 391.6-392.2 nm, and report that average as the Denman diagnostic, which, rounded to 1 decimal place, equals 0.0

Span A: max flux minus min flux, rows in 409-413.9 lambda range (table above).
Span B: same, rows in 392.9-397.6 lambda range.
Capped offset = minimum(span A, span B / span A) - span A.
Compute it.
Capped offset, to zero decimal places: -39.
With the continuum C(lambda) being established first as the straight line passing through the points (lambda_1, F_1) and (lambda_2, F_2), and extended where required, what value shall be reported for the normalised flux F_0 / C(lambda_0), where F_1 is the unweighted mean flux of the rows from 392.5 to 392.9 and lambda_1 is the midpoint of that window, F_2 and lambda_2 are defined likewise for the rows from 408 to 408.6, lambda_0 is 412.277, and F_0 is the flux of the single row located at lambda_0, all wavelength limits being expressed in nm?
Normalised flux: 1.0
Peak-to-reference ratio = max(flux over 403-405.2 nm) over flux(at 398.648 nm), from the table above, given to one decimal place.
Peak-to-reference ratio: 1.1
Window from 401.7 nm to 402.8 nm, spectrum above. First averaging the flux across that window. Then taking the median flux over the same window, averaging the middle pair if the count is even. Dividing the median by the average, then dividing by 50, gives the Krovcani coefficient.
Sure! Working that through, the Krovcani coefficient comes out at 0.0201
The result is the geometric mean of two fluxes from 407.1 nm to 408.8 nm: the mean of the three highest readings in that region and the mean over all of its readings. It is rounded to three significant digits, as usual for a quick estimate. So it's 121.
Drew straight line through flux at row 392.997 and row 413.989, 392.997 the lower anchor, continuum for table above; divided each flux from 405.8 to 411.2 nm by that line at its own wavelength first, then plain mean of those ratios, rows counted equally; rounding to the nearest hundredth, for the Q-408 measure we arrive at 1.11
